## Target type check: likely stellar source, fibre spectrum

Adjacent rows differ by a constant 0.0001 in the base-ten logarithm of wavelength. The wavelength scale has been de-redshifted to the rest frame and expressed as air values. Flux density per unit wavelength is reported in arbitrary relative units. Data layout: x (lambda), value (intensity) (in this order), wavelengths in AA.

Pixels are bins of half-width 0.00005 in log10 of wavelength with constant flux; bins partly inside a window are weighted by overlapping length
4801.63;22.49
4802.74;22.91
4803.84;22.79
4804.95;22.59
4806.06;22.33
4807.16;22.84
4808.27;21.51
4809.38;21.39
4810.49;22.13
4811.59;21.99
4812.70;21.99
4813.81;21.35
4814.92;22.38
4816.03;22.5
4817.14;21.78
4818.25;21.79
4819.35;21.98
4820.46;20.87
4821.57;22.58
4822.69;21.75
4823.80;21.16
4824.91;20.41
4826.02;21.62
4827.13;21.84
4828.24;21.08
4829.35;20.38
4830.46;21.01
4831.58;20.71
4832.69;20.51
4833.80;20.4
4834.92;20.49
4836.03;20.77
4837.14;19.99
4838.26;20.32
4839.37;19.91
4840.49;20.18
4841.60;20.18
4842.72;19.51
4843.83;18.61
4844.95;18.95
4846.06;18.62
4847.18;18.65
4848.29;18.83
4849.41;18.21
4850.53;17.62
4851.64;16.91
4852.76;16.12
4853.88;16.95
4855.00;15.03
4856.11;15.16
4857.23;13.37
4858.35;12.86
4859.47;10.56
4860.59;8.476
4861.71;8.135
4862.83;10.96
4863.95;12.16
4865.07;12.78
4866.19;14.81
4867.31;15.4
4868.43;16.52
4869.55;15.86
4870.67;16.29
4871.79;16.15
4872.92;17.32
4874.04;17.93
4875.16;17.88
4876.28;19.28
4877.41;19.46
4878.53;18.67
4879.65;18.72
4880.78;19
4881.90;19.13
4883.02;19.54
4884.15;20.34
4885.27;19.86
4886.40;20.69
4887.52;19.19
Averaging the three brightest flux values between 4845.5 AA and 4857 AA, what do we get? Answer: 18.7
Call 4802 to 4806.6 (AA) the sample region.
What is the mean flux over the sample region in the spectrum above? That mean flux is 23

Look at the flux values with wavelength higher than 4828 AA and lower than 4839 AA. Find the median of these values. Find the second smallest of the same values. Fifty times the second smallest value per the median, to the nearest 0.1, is 49.6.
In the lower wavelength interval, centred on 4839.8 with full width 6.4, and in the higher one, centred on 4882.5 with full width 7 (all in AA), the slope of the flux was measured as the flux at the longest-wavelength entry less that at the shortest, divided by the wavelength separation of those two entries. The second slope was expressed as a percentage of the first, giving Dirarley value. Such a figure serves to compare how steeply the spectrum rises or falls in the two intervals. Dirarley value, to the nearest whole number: -236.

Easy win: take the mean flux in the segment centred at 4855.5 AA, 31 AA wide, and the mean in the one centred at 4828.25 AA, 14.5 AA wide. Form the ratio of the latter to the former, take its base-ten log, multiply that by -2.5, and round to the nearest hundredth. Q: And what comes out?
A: -0.32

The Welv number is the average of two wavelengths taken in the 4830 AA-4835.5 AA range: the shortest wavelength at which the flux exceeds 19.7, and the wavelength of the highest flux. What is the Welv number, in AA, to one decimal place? 4830.5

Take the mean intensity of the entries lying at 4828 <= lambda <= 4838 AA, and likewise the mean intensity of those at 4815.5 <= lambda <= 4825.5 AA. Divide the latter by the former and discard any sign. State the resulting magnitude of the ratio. 1.05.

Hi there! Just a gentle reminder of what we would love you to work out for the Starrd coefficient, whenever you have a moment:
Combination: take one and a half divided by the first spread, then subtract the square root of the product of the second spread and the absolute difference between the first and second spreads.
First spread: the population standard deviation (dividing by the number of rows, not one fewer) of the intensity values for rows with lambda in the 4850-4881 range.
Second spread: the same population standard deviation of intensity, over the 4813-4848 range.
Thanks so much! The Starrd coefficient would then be -1.0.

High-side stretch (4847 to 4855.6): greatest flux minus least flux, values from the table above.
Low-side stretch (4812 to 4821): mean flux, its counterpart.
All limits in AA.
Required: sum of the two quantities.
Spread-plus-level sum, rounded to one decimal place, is 25.6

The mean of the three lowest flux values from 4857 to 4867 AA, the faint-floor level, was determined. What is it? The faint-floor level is 9.1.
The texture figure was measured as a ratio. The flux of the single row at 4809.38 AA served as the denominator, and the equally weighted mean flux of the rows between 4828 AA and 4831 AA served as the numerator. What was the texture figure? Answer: 1.0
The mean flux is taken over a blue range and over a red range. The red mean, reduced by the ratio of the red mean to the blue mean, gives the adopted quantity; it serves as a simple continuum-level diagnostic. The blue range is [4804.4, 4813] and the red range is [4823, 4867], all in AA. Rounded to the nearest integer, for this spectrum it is 17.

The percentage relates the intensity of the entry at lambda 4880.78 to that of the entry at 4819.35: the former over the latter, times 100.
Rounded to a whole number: 86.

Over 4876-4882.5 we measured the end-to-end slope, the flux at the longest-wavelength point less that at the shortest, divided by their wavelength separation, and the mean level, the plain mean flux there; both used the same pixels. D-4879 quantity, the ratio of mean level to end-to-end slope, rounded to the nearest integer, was -713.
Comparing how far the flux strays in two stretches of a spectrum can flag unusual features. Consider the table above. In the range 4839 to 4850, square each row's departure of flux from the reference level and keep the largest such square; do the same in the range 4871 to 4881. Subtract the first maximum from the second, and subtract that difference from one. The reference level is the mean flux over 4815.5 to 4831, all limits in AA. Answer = -17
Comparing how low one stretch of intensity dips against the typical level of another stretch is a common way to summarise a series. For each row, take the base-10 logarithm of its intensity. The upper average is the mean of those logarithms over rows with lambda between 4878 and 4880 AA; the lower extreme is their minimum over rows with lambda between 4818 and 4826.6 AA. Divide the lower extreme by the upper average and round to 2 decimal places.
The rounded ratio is 1.03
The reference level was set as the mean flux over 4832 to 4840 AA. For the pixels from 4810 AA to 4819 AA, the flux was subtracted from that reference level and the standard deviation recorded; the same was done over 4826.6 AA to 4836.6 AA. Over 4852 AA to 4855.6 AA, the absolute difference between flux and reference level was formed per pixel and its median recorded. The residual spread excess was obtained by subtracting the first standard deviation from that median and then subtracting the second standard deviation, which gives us 3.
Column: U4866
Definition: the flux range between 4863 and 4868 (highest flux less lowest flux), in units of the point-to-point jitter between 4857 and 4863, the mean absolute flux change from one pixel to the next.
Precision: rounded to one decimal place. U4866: 2.0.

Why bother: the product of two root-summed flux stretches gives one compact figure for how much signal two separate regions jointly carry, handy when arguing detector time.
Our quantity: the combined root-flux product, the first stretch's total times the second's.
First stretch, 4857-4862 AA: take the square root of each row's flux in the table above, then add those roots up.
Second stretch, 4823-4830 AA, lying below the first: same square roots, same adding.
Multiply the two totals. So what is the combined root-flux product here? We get 448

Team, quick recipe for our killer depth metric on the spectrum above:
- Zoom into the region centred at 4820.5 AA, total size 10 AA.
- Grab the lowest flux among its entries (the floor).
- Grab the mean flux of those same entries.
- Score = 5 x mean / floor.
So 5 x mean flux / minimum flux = 5.30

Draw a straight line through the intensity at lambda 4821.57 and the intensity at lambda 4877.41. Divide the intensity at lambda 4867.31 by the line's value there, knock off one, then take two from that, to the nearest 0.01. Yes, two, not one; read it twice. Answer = -2.23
